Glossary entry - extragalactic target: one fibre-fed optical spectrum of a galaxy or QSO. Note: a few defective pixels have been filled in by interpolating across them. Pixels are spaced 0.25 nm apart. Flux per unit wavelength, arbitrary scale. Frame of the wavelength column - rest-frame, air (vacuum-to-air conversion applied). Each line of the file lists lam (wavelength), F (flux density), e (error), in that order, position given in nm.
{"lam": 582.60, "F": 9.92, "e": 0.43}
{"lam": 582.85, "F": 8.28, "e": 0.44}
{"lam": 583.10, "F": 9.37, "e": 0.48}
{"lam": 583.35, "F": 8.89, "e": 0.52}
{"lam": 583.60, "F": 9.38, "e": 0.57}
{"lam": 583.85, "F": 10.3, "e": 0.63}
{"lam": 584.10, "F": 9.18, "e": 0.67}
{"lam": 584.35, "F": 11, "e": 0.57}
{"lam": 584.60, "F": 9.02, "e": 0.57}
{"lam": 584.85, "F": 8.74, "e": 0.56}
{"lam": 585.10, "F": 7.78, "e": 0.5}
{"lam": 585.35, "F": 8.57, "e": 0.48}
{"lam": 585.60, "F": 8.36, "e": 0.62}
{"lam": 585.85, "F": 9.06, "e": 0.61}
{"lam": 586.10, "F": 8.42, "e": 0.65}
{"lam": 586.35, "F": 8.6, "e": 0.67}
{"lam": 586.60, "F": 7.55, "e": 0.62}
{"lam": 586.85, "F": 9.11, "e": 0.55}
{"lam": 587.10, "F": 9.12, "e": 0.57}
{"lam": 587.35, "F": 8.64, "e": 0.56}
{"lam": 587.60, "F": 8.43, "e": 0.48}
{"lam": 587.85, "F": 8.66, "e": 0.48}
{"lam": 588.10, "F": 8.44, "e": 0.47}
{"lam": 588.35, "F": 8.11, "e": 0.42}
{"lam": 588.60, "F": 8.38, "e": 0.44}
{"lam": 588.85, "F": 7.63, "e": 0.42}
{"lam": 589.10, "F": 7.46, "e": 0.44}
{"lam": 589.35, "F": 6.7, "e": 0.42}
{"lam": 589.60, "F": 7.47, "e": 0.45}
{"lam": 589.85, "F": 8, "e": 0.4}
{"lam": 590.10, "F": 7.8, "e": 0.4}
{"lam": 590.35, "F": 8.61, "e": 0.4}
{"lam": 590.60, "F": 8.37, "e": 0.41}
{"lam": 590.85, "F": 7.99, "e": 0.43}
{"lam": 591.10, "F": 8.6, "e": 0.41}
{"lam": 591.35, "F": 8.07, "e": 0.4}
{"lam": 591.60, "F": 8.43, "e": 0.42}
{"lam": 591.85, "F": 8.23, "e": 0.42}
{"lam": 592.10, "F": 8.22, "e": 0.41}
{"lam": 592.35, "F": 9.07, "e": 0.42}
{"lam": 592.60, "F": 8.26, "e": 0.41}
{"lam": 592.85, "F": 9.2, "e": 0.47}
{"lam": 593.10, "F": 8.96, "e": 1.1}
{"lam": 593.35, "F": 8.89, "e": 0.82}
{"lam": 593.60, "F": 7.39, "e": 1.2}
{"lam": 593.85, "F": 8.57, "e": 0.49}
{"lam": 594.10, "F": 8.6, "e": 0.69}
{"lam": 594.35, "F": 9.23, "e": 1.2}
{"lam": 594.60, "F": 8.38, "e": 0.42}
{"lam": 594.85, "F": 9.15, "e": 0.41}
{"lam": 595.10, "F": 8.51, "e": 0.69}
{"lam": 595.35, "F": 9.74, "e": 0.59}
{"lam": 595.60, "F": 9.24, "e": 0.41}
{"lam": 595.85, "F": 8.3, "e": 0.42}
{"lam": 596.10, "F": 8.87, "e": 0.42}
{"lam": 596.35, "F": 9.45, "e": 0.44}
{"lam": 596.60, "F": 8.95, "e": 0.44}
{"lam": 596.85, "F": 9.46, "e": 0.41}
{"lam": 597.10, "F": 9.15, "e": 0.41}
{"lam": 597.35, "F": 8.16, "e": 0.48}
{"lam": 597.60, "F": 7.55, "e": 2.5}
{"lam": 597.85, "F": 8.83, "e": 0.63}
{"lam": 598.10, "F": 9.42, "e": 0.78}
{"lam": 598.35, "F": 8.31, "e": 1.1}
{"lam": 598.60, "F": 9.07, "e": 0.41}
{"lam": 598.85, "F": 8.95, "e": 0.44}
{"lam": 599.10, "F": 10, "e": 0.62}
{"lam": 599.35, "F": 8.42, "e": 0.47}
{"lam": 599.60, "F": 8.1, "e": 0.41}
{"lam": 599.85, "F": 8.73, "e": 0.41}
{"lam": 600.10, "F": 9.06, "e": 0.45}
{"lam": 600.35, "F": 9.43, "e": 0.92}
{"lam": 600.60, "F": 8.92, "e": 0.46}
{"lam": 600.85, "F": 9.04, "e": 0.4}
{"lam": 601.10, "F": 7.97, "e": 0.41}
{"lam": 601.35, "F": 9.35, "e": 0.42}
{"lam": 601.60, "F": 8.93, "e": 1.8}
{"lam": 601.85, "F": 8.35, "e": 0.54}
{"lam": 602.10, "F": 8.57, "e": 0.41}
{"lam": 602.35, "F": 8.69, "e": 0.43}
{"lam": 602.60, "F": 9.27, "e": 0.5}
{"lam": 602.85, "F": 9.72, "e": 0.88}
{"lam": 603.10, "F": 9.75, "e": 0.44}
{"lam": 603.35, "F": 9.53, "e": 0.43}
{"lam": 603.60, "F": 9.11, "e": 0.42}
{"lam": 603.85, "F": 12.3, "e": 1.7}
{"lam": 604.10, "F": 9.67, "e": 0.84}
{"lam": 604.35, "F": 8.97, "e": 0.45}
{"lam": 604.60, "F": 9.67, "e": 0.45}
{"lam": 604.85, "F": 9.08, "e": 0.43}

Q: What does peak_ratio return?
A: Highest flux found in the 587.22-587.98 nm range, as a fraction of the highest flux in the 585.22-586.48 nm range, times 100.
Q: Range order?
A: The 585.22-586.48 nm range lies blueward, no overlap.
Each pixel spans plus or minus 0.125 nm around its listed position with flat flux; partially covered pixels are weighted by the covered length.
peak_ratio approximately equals 96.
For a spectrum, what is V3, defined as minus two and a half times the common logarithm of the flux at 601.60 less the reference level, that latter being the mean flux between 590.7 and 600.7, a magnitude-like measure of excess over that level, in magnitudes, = 1.8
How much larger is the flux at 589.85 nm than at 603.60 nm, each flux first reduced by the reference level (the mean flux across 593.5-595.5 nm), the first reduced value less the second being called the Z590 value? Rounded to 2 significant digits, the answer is -1.1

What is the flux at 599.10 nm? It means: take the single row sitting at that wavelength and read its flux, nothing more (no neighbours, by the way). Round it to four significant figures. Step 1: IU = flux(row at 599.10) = 10.00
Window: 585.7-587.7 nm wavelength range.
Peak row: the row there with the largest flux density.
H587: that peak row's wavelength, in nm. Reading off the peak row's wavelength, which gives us 587.10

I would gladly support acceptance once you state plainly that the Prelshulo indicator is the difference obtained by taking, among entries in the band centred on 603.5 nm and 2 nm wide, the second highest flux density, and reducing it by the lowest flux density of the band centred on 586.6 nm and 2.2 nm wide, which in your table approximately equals 2.2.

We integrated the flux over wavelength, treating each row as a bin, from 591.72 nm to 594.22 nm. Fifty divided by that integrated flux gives 2.34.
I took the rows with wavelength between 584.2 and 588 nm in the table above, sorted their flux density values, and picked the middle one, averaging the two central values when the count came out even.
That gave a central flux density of 8.6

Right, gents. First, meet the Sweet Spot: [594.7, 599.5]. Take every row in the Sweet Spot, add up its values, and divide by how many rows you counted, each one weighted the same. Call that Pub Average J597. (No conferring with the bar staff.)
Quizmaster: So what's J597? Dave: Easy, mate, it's 8.9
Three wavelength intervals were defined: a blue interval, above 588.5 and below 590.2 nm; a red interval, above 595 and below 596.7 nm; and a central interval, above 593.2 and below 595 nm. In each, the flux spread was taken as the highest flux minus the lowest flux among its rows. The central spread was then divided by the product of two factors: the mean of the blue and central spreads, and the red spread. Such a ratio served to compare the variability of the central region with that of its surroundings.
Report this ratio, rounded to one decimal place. 0.7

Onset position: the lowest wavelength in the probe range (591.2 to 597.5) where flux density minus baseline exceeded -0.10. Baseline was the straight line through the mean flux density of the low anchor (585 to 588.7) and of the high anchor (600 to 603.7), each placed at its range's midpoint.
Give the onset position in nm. 592.35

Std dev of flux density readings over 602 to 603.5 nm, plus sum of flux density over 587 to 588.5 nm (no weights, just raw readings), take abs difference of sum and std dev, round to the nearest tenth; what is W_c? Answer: 50.9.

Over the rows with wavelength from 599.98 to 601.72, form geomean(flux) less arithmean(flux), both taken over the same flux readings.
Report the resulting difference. -0.011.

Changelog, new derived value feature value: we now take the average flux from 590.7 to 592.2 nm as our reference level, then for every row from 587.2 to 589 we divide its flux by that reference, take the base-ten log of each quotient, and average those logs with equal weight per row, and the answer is 0.00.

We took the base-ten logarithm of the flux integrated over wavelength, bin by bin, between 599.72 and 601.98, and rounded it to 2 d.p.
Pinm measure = 1.30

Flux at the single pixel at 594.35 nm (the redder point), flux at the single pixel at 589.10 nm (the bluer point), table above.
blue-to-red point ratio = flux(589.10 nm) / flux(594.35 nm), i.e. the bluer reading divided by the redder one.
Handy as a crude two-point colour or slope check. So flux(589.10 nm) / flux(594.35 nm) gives 0.81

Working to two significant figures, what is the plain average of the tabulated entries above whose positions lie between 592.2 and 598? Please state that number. 8.8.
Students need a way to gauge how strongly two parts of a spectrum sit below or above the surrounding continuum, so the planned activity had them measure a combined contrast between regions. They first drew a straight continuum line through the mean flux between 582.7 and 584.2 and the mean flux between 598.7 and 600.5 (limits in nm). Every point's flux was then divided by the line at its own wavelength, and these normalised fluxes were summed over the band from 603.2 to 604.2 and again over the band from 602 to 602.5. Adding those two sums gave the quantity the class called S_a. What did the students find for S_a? 6.5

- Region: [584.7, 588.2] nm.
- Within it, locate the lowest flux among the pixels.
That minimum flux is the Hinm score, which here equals 7.55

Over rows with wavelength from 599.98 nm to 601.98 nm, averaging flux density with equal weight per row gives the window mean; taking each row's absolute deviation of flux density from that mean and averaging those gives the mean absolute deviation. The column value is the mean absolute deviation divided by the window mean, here 0.041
